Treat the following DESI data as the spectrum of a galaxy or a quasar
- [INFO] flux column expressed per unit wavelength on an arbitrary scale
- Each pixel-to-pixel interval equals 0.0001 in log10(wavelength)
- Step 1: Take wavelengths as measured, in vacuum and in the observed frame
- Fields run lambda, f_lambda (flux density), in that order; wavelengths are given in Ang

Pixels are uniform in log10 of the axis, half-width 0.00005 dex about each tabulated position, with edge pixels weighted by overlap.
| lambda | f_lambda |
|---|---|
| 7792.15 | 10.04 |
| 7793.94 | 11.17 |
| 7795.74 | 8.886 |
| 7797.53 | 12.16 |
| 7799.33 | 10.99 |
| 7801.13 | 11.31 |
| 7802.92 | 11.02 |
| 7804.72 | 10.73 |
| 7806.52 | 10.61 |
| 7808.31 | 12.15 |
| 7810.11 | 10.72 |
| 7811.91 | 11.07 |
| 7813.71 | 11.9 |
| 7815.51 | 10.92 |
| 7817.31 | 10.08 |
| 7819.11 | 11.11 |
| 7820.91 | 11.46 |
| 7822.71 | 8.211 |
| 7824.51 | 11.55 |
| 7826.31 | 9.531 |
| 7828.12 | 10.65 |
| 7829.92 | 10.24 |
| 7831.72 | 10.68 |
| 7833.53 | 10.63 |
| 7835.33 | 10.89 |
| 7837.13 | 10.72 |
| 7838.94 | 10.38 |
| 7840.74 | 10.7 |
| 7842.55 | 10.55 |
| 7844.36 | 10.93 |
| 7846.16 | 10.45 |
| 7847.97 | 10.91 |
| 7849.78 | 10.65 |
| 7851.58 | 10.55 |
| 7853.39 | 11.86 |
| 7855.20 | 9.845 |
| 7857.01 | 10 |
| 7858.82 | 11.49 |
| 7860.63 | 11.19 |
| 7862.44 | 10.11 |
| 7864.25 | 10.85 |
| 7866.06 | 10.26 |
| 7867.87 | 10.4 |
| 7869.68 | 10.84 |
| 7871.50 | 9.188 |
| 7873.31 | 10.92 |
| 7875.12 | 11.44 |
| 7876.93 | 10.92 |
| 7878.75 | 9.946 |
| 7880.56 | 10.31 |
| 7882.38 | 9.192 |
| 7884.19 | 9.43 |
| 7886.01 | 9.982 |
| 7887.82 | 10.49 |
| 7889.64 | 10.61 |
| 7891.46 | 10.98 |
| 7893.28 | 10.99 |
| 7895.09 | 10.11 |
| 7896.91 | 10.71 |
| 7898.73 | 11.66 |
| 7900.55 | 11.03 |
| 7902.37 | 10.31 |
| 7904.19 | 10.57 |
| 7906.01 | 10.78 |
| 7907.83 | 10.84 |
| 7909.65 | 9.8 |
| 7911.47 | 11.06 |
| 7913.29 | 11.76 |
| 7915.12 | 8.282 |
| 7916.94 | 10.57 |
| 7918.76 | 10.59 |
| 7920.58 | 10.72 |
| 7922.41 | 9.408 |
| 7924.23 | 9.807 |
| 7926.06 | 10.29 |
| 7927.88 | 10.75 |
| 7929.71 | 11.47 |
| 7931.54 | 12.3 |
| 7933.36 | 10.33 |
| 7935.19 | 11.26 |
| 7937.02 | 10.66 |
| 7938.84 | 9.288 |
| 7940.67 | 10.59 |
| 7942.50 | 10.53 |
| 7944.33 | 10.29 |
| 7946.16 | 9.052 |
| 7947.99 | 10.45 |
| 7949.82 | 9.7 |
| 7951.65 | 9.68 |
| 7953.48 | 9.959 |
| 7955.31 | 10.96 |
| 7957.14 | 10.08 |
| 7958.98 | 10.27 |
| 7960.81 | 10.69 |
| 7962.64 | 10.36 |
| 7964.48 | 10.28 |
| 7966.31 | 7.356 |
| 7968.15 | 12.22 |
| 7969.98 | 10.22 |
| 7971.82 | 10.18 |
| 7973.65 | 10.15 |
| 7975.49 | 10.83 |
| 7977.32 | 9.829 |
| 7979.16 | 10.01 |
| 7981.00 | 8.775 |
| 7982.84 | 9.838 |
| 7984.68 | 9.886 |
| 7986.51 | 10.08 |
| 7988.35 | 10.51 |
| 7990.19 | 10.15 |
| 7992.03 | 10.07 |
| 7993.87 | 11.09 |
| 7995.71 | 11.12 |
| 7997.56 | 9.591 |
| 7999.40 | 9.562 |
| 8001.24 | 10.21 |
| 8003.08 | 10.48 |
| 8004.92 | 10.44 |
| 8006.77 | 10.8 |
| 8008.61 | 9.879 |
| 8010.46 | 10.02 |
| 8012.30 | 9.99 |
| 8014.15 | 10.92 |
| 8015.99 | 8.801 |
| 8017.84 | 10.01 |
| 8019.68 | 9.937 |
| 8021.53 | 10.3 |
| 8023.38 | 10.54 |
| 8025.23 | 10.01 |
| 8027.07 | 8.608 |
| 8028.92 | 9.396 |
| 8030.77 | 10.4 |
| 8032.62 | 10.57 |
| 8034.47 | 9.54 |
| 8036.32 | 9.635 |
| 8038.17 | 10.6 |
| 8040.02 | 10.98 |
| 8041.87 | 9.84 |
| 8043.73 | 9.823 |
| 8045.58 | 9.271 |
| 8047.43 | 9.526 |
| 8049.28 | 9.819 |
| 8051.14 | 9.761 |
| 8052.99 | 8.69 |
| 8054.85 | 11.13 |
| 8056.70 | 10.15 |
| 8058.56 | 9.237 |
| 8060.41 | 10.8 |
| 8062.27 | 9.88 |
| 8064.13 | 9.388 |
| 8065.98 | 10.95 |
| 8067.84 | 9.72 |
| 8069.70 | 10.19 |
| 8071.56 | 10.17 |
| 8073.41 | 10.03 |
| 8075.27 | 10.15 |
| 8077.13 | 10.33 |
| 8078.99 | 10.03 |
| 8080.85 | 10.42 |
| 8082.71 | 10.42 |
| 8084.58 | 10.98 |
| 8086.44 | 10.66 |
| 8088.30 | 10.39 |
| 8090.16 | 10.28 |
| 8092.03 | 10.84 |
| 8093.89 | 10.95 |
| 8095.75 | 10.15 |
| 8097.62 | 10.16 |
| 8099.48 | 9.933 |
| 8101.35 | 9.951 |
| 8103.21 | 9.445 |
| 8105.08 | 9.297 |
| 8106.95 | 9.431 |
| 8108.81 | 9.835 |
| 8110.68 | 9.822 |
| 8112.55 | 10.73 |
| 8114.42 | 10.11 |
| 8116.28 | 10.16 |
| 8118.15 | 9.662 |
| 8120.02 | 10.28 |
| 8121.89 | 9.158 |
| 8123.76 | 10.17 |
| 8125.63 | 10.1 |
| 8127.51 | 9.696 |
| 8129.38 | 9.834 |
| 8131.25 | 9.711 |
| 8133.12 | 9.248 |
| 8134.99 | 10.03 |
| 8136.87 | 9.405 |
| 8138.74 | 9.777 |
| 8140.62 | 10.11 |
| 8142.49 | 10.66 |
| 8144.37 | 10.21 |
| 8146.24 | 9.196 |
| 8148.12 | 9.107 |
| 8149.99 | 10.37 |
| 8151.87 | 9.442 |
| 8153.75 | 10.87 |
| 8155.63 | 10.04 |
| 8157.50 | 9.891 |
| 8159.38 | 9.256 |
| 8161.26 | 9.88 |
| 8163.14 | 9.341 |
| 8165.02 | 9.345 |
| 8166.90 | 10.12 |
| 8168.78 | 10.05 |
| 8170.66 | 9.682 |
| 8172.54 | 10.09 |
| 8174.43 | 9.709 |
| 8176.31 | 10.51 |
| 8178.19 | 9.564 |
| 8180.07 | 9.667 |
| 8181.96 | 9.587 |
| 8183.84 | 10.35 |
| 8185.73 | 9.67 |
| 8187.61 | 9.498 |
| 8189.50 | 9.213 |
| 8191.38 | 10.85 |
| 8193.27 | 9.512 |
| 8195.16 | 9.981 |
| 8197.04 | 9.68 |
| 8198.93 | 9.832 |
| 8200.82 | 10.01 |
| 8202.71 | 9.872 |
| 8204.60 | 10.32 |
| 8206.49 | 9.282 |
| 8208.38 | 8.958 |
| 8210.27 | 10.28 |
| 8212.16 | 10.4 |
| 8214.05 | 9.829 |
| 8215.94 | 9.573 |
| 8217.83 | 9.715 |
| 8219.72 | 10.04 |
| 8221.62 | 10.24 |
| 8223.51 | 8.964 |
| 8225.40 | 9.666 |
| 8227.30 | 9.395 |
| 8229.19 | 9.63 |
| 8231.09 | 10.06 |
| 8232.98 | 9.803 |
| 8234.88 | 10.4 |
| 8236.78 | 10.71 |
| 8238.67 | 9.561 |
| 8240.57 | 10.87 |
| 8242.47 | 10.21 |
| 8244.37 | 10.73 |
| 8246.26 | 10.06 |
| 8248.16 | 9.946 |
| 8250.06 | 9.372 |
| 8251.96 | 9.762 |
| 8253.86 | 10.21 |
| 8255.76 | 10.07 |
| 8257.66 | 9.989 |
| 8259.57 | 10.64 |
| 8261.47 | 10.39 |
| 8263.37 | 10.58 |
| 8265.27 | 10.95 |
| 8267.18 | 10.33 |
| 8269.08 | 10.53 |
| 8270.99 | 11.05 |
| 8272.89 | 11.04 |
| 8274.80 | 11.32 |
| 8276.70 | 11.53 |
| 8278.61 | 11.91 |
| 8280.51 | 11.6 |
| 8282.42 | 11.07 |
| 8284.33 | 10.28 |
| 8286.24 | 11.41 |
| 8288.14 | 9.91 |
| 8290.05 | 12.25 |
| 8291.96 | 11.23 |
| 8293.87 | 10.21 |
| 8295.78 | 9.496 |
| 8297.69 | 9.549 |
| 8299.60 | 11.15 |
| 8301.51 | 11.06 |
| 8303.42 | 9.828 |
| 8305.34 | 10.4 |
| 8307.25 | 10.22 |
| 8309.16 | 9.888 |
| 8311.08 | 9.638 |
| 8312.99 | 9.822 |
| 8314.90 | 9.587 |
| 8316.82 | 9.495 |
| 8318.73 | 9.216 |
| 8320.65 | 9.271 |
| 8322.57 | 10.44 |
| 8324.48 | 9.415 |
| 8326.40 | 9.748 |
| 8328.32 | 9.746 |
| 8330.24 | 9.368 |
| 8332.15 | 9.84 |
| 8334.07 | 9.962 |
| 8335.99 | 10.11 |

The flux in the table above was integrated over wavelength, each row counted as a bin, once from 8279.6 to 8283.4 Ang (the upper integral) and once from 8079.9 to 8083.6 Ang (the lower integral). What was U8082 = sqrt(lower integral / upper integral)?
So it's 0.95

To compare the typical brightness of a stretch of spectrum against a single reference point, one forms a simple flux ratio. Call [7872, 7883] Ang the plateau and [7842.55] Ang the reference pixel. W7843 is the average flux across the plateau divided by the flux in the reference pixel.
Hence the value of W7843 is 0.99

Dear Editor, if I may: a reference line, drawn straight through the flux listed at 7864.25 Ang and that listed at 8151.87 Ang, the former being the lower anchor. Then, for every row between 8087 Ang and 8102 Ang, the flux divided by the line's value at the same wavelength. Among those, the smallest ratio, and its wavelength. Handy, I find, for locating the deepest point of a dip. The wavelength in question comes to 8099.48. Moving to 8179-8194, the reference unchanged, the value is 8189.50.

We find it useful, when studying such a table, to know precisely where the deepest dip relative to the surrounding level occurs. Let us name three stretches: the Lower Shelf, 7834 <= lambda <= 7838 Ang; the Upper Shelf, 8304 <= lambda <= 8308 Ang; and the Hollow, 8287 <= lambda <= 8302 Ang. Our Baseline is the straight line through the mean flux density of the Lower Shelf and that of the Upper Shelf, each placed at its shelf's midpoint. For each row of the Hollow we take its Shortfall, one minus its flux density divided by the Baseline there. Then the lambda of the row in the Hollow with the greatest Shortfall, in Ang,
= 8295.78 Ang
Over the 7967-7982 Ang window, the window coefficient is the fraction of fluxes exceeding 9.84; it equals 0.75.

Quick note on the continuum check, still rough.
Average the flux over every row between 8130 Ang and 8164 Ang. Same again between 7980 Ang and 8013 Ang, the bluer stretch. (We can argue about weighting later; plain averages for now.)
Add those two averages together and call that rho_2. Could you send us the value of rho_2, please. 19.95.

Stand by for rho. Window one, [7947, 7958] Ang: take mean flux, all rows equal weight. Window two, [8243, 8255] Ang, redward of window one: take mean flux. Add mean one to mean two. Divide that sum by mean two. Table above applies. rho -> 2.01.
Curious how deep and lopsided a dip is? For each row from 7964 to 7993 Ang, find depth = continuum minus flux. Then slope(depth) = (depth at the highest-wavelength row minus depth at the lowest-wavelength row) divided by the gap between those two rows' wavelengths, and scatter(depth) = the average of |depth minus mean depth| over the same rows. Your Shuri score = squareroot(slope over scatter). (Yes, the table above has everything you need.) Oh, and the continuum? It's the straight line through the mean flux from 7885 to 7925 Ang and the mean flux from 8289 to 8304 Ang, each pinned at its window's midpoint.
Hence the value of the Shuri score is 0.12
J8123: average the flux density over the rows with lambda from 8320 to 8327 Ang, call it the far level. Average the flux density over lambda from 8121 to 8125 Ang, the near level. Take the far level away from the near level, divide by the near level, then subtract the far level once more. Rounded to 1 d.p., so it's -9.7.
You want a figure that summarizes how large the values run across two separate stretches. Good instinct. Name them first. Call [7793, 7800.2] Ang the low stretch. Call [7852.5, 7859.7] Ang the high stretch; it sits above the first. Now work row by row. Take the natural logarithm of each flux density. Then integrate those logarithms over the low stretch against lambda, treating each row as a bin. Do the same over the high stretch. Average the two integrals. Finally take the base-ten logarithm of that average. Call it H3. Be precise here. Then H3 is 1.233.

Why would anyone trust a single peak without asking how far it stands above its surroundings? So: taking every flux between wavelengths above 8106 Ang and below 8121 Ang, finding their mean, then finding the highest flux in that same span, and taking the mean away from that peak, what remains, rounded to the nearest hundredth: 0.73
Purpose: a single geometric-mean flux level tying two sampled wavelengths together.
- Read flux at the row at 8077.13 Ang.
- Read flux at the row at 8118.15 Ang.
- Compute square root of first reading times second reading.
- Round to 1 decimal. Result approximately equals 10.0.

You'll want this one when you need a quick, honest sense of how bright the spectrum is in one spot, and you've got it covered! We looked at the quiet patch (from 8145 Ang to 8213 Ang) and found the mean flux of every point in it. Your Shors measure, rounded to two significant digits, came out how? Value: 9.8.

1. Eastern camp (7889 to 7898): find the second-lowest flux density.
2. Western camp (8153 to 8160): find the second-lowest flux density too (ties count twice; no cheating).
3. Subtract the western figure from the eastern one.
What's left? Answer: 0.7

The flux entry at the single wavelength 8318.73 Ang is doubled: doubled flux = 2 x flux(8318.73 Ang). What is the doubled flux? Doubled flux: 18.4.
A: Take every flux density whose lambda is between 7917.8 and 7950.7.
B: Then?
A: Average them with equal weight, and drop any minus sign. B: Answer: 10.42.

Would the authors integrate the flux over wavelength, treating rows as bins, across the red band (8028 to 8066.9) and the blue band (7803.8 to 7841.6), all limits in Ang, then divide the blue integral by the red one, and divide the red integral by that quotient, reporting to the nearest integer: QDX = 372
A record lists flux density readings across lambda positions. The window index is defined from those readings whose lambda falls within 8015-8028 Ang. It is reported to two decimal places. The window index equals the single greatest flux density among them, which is 10.54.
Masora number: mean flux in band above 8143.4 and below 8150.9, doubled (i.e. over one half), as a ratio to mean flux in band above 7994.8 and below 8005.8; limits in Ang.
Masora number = 1.90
